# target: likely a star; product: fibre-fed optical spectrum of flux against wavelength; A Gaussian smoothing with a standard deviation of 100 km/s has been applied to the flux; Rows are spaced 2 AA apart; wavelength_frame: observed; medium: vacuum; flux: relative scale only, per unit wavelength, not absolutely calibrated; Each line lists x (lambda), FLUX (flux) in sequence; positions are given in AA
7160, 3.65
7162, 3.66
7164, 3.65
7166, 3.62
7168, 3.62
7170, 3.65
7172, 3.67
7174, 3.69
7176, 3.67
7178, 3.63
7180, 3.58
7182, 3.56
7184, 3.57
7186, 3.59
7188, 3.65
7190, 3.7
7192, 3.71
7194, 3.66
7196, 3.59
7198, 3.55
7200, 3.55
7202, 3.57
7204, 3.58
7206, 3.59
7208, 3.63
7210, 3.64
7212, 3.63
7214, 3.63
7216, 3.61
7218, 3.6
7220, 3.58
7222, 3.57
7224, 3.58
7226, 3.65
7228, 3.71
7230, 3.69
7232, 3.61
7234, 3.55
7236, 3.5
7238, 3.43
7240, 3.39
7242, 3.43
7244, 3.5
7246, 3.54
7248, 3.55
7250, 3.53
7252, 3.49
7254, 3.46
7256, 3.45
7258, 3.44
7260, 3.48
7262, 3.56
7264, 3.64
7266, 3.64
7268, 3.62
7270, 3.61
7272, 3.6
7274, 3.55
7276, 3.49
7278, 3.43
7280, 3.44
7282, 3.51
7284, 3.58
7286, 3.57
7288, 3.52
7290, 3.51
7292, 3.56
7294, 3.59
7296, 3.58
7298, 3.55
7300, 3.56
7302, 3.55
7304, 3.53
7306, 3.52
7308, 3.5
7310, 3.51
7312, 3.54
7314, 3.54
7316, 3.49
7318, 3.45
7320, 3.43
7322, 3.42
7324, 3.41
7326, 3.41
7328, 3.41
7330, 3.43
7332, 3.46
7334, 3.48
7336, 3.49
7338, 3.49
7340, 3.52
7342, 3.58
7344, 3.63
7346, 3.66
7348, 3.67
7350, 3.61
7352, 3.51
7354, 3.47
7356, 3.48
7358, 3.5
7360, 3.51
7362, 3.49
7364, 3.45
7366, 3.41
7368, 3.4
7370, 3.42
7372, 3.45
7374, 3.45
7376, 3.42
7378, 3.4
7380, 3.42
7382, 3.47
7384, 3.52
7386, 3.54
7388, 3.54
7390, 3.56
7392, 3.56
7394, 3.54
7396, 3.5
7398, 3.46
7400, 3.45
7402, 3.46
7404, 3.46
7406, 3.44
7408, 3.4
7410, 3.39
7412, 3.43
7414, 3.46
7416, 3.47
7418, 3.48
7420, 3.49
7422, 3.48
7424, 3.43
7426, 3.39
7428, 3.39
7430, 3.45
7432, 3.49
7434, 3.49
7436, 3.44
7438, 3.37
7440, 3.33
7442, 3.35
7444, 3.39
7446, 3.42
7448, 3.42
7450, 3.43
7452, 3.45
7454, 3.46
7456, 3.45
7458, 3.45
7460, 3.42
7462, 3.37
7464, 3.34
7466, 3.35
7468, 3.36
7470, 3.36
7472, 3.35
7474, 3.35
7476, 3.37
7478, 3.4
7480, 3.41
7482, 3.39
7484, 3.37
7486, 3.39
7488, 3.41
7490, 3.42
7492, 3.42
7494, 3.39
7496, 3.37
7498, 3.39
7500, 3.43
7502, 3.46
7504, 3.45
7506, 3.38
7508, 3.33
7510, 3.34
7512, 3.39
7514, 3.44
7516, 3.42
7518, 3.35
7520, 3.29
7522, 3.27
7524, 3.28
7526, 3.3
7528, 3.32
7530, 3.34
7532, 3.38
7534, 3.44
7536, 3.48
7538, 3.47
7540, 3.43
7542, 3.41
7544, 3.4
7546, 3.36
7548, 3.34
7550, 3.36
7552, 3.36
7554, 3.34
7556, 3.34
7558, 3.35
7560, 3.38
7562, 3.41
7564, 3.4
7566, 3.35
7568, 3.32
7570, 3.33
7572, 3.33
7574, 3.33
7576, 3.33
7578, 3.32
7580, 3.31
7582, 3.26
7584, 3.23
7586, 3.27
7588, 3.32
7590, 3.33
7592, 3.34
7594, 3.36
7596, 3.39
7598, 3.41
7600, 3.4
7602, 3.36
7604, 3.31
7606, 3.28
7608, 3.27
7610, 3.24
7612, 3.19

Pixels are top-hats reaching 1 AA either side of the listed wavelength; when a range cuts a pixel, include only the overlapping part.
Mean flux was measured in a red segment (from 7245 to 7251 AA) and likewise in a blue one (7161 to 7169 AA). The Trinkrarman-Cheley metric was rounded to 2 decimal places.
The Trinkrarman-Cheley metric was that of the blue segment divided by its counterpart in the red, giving 1.03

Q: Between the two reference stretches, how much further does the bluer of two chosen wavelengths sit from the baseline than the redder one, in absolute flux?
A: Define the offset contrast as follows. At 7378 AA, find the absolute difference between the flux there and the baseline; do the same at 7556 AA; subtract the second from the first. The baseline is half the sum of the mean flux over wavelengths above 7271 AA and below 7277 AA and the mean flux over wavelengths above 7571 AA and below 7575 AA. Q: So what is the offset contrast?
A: -0.060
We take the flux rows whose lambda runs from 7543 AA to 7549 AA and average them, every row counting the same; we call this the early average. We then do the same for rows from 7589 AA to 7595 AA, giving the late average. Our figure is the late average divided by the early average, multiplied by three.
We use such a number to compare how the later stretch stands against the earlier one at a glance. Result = 2.979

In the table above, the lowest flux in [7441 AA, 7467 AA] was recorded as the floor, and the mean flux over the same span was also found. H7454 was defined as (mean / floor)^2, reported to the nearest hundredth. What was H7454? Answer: 1.04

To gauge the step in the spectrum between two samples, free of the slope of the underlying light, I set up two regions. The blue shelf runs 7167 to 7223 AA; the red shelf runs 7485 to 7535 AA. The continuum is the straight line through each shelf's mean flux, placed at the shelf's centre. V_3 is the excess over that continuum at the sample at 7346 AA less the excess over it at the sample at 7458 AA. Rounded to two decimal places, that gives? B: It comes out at 0.12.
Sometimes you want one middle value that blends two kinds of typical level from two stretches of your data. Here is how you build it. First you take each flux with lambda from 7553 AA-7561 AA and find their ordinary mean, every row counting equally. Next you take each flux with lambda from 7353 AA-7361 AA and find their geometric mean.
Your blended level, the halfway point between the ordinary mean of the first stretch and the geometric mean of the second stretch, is 3.42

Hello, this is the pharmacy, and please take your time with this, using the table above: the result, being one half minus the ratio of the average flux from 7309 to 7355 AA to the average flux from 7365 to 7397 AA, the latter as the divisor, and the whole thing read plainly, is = -0.509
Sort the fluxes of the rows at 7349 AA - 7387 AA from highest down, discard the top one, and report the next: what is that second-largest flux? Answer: 3.54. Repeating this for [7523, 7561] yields 3.47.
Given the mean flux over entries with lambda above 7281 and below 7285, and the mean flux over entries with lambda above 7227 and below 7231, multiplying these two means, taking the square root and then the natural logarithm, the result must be 1.29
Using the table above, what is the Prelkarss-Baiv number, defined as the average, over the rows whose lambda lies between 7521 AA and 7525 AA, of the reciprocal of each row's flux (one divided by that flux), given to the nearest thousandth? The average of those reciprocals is 0.305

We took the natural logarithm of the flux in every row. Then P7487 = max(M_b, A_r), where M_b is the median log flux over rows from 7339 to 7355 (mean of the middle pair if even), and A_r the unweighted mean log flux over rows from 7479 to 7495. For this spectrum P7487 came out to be 1.28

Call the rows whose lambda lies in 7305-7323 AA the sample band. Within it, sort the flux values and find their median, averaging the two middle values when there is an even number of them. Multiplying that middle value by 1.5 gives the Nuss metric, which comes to 5.25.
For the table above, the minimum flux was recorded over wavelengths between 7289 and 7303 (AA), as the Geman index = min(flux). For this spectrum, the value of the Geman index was 3.51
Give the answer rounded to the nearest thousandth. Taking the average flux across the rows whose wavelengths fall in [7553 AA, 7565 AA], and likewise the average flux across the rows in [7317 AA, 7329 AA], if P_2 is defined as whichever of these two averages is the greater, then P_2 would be 3.422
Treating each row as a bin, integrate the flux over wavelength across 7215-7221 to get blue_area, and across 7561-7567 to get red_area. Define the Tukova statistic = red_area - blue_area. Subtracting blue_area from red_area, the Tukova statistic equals -1.3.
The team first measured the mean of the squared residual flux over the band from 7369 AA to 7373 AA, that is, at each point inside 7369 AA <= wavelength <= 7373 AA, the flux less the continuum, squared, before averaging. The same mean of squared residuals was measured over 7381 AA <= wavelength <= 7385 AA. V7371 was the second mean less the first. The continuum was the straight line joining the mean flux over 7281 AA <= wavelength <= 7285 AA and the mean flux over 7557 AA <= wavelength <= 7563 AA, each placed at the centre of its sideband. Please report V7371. -0.0028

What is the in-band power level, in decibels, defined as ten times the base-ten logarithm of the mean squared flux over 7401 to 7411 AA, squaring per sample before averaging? 10.7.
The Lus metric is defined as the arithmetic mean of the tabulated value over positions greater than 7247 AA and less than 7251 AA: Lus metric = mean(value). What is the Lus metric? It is 3.54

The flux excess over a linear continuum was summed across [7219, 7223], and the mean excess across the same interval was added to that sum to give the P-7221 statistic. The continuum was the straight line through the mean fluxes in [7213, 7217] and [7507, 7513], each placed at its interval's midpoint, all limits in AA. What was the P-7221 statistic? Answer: -0.12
